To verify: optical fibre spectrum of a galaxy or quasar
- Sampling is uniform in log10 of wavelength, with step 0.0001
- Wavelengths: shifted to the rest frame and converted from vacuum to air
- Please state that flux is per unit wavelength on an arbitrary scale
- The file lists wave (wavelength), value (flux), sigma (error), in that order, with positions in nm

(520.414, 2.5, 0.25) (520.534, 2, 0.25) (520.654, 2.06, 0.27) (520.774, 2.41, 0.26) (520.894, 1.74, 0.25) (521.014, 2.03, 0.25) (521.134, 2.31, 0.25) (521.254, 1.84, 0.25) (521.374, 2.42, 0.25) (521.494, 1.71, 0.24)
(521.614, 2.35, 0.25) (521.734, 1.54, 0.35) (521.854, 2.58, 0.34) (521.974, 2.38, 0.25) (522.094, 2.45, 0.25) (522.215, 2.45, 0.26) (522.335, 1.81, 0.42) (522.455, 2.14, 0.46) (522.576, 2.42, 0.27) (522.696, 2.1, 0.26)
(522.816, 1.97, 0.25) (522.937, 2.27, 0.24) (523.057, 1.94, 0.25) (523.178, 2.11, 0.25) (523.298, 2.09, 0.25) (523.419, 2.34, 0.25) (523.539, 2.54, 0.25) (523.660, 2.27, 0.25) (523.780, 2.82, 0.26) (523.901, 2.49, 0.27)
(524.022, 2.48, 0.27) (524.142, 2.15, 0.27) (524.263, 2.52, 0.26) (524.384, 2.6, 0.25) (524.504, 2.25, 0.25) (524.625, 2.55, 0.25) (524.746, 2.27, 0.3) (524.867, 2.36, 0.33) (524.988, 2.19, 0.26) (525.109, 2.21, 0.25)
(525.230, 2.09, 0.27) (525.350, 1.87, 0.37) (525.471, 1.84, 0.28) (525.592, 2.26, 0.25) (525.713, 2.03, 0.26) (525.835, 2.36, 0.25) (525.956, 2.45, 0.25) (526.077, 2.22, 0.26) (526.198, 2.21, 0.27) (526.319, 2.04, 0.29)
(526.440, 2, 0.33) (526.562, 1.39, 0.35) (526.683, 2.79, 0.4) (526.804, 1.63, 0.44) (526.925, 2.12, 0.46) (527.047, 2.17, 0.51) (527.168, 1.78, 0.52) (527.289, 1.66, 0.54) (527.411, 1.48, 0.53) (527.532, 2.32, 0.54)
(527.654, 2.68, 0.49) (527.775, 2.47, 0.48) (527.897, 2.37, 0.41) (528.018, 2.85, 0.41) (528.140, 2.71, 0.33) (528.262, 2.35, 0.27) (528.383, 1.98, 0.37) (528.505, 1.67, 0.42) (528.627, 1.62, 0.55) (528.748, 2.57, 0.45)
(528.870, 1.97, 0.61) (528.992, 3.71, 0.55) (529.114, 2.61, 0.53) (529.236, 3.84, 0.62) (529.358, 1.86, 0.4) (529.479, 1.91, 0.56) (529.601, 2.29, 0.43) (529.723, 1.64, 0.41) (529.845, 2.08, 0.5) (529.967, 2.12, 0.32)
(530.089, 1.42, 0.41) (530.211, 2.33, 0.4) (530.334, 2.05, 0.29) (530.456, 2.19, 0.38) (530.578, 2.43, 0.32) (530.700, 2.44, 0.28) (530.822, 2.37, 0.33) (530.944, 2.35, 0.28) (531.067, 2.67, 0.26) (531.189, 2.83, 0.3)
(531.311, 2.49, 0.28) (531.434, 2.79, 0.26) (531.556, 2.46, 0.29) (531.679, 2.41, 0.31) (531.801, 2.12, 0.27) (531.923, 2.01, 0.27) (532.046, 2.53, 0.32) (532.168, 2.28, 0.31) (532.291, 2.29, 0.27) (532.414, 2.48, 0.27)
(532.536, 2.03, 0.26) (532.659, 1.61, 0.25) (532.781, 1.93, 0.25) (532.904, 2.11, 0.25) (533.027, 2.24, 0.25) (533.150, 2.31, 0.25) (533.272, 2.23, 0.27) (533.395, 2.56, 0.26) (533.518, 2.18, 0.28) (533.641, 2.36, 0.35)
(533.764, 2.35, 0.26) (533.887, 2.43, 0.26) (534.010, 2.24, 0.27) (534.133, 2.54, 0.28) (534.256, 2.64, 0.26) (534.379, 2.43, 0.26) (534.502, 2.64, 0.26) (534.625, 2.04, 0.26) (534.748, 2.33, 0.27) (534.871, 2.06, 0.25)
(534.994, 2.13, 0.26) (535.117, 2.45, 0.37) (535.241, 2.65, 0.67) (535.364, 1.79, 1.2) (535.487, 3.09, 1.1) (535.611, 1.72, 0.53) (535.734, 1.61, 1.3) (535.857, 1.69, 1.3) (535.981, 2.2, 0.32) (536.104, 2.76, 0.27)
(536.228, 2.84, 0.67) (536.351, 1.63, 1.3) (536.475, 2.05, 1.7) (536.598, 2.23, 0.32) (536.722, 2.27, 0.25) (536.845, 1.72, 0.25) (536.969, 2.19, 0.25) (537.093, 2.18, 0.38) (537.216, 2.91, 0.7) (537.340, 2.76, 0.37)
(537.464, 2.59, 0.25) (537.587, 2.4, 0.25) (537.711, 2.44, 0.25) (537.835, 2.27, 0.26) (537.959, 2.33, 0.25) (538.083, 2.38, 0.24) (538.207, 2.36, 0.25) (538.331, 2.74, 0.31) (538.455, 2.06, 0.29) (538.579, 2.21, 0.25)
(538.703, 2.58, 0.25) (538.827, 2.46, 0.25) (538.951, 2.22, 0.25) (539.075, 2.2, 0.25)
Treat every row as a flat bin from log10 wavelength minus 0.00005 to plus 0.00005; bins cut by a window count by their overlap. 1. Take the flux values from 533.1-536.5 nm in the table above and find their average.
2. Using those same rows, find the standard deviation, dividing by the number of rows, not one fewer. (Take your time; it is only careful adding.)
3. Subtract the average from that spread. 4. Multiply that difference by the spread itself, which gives -0.71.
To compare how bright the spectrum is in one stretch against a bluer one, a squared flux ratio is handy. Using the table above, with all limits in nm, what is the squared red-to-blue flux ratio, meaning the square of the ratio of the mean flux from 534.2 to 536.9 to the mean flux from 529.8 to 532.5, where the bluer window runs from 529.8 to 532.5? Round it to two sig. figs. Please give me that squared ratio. 0.92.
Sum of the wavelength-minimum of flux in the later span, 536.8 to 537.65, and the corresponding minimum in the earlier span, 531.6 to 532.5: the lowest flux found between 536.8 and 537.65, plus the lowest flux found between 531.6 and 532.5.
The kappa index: 3.73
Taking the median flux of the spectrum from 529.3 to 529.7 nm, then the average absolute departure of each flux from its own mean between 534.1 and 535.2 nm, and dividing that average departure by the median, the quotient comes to 0.10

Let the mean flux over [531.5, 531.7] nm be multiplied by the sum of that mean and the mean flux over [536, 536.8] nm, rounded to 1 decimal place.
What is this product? 11.5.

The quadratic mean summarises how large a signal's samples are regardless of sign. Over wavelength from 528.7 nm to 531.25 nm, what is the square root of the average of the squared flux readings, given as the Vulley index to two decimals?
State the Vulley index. 2.43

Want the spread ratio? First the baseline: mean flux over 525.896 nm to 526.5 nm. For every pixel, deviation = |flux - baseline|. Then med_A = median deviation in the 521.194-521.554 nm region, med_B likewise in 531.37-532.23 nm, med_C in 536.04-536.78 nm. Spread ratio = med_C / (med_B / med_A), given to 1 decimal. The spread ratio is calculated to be 0.5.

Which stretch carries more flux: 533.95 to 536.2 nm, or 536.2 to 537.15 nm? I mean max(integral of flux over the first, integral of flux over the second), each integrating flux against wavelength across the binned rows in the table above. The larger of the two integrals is 5.1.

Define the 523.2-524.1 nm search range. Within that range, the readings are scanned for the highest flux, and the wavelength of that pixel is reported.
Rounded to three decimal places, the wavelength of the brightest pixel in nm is 523.780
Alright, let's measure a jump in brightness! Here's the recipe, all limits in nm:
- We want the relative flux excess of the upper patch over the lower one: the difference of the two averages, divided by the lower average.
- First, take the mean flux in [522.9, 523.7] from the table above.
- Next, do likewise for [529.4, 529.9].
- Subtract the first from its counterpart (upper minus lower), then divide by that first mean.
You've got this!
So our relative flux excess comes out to -0.11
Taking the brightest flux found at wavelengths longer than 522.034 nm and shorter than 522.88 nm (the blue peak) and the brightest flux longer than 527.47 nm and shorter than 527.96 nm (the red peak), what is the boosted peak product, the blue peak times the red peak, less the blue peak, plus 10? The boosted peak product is 14.1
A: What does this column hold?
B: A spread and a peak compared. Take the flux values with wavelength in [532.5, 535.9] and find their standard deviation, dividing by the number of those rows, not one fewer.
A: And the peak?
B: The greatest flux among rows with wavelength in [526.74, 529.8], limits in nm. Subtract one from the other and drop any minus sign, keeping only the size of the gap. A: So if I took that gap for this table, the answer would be 3.5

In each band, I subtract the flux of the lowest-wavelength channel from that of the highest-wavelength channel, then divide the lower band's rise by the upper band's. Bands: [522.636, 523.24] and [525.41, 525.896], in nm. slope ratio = 0.0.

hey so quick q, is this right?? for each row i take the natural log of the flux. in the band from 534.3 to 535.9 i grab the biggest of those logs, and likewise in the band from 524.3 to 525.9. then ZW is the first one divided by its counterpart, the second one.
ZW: 1.18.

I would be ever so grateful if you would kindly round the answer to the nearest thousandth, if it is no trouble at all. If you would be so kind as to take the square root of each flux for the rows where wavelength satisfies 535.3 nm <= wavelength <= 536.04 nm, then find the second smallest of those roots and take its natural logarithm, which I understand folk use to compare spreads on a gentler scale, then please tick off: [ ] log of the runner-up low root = 0.262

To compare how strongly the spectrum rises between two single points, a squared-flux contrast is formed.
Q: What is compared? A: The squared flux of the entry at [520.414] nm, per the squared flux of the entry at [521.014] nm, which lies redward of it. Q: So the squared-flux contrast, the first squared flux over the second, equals 1.52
